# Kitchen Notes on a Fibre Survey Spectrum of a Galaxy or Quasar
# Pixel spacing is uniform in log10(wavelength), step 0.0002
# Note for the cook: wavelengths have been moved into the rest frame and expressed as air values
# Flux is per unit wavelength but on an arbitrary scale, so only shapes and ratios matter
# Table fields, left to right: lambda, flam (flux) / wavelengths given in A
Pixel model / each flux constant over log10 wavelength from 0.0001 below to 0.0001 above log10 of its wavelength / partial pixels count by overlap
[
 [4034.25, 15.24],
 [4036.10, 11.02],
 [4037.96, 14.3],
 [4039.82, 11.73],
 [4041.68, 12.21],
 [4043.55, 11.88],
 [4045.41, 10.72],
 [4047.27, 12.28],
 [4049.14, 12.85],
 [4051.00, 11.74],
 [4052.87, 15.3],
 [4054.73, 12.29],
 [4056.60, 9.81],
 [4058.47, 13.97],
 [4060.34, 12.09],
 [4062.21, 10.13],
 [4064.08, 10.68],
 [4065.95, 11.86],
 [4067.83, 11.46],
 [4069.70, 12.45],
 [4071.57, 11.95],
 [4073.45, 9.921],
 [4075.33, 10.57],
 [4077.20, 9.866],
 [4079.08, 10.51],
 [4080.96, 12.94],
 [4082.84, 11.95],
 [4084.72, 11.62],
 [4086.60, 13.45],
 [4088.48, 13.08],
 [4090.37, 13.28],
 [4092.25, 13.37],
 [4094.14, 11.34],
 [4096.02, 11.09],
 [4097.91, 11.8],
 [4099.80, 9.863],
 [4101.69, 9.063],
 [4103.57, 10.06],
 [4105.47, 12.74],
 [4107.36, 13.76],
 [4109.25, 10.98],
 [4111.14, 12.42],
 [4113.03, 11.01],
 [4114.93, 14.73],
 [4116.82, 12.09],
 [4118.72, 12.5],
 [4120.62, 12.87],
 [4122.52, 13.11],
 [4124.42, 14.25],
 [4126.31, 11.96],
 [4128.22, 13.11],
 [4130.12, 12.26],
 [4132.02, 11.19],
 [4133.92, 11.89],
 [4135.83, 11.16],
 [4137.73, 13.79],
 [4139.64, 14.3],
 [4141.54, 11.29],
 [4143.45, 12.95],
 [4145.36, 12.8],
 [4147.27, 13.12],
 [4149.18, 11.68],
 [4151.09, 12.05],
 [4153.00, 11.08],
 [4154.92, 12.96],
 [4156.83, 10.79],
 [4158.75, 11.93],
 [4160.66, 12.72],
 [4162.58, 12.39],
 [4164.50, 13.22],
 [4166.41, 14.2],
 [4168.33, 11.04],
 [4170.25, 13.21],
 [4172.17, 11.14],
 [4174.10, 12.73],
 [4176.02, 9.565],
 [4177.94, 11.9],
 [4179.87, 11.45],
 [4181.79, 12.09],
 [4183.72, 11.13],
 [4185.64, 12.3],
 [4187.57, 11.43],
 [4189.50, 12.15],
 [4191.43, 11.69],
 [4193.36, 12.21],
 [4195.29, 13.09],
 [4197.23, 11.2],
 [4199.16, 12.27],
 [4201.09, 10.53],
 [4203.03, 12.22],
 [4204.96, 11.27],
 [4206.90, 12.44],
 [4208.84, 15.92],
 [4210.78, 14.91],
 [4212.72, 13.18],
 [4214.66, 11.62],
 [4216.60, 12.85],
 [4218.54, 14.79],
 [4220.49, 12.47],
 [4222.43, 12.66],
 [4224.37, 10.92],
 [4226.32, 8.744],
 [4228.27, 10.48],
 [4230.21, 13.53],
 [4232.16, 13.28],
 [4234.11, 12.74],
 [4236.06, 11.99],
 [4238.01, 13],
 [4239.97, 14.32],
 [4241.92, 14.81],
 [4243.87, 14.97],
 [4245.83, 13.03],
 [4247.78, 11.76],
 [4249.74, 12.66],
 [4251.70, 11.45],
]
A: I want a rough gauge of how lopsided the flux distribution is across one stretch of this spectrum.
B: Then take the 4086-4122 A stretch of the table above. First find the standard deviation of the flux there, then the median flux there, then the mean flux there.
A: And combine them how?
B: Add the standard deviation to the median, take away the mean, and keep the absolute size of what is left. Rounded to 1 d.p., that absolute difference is 1.8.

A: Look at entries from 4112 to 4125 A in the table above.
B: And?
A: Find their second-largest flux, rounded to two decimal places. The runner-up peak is 14.25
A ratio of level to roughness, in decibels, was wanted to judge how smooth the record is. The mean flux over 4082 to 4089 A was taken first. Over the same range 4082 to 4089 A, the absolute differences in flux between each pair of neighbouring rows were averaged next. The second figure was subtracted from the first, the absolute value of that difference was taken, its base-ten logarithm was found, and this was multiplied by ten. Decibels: 10.7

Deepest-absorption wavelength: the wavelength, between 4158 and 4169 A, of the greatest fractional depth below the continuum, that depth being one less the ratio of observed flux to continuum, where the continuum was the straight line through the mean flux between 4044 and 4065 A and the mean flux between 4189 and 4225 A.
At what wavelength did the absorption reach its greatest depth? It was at 4168.33 A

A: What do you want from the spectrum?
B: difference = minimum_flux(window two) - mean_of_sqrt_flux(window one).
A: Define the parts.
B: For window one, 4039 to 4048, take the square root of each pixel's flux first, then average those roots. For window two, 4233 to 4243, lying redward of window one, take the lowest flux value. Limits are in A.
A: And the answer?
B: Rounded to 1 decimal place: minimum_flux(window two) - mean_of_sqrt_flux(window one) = 8.6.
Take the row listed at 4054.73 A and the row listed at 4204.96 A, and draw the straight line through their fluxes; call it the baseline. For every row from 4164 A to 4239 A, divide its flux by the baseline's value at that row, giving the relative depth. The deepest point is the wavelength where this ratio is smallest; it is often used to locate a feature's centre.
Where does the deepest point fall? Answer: 4226.32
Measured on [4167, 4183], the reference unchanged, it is 4176.02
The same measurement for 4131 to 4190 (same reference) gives 4176.02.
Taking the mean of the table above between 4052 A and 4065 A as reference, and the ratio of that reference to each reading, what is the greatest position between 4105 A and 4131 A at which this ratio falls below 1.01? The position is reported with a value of 4130.12 A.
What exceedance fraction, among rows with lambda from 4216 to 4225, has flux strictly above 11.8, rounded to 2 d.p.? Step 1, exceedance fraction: 0.80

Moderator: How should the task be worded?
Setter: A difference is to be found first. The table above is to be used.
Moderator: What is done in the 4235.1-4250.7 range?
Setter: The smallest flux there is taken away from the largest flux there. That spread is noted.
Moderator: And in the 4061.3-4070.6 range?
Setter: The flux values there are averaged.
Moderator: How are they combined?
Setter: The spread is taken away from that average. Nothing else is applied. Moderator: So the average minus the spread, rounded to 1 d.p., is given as 8.1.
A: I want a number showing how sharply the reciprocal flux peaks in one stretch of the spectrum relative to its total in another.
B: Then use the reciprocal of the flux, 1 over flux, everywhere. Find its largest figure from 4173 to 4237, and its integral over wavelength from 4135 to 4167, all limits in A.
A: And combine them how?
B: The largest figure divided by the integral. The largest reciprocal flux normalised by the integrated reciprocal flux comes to 0.04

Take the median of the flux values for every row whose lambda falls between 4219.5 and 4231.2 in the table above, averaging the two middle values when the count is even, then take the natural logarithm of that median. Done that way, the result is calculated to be 2.46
